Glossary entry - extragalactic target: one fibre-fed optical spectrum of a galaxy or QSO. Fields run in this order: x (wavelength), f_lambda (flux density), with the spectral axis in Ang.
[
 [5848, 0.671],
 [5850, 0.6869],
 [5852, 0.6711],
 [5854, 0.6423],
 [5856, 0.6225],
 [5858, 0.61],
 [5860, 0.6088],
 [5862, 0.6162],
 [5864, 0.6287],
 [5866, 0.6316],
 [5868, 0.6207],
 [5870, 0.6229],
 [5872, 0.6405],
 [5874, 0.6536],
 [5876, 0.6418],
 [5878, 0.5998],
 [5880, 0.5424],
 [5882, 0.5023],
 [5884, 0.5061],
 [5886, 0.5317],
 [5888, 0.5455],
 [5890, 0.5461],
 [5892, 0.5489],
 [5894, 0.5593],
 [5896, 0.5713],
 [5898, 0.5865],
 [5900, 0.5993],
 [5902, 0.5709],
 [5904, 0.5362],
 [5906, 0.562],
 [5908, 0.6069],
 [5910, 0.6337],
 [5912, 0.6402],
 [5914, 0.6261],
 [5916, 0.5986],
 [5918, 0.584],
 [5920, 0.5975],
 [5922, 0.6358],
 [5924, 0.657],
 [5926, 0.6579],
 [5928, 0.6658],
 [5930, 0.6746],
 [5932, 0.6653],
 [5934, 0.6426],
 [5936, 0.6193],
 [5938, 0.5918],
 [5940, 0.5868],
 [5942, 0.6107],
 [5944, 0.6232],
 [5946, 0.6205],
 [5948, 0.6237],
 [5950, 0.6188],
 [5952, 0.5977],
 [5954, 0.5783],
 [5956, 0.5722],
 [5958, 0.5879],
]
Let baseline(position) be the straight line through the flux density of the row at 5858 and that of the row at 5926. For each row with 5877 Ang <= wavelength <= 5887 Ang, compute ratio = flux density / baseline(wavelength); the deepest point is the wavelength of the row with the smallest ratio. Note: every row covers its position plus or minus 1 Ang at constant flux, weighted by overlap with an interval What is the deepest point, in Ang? 5882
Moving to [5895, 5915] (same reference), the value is 5904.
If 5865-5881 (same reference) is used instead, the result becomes 5880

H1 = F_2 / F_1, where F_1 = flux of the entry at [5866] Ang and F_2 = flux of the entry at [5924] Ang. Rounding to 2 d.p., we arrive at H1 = 1.04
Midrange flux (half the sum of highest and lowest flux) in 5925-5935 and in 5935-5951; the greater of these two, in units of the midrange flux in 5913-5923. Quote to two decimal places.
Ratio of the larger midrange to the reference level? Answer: 1.08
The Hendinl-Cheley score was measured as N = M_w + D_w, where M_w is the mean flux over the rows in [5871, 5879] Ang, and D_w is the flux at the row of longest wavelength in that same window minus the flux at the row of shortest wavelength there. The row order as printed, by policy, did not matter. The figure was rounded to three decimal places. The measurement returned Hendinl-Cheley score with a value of 0.593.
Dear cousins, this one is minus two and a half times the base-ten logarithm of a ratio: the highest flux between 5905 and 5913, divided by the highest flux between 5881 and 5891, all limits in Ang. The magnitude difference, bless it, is -0.17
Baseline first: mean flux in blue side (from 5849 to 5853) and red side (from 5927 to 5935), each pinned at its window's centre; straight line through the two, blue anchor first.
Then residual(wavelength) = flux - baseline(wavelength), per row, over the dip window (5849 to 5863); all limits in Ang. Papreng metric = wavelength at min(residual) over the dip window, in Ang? 5860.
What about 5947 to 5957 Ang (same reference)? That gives 5956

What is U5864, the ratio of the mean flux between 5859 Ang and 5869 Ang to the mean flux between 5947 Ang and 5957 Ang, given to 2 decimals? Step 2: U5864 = 1.04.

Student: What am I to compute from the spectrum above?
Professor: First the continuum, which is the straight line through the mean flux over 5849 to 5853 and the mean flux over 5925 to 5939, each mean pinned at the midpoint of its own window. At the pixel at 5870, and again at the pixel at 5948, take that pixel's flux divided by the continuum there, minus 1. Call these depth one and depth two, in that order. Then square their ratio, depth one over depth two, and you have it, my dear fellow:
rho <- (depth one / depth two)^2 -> 9.4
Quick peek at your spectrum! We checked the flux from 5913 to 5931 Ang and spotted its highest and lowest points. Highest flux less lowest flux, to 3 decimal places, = 0.091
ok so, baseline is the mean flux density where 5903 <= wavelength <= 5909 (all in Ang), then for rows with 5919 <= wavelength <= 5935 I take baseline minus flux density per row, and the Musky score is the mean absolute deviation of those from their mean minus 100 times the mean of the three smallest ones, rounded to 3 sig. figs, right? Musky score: 10.0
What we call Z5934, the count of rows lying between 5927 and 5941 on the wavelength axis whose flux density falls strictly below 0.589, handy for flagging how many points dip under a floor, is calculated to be 1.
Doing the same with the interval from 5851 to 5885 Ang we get 3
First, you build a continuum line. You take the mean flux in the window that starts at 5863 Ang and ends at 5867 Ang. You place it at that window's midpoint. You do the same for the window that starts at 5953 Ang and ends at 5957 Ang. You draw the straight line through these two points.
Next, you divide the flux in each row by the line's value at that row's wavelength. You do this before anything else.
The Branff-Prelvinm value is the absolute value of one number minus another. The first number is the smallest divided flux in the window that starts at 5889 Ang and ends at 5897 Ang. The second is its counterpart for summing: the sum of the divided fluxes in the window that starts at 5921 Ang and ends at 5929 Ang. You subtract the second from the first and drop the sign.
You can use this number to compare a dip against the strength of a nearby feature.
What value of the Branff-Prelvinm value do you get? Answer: 3.52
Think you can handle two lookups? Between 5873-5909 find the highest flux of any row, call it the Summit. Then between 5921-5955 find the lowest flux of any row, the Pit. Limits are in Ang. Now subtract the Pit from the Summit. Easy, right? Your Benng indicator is 0.075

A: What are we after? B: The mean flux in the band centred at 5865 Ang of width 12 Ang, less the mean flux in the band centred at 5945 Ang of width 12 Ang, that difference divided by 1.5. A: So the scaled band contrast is 0.0050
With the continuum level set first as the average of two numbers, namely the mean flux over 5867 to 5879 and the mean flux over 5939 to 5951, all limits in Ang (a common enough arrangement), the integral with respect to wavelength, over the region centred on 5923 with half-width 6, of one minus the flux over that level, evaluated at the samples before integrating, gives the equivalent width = -0.21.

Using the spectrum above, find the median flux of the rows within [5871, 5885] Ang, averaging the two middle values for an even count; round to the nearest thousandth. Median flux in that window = 0.600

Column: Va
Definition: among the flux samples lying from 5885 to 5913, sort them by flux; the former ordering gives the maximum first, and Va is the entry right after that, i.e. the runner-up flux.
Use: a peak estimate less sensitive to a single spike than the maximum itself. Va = 0.6337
